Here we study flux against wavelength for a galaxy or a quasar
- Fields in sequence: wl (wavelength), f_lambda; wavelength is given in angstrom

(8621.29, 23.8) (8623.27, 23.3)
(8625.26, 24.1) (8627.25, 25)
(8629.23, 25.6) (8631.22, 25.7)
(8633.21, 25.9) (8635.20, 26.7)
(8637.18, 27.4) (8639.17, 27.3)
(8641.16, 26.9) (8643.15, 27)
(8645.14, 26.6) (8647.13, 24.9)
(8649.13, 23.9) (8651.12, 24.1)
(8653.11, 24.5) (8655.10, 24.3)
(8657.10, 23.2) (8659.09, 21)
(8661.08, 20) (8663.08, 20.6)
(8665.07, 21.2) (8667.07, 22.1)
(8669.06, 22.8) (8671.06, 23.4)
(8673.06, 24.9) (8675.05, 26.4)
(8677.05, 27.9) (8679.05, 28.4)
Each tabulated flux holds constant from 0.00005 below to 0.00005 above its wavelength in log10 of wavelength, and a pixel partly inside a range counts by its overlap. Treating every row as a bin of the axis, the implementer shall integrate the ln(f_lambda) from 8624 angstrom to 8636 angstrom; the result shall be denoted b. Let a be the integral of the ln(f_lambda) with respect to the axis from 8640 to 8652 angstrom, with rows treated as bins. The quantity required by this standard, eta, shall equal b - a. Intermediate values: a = 38.9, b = 38.8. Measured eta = -0.1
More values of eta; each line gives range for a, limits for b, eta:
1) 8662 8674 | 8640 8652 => 1.6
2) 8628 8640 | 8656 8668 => -2.6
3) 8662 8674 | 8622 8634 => 1.3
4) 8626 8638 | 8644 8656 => -0.6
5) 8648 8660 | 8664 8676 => 0.0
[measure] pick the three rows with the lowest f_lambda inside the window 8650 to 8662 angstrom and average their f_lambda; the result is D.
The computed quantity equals 21.4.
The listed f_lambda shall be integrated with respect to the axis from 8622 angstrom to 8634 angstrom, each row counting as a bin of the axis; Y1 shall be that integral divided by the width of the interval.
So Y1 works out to 25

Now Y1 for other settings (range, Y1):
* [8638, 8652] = 26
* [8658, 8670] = 21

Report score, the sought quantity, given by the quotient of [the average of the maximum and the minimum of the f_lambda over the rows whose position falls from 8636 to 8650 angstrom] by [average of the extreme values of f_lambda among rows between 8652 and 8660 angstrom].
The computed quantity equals 1.13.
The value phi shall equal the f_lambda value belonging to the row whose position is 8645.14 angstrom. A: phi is 26.6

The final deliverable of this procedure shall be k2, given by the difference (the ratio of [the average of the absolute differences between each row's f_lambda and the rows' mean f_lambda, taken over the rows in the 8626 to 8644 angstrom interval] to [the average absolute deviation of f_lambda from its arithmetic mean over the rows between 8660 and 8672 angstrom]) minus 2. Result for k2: -1.31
